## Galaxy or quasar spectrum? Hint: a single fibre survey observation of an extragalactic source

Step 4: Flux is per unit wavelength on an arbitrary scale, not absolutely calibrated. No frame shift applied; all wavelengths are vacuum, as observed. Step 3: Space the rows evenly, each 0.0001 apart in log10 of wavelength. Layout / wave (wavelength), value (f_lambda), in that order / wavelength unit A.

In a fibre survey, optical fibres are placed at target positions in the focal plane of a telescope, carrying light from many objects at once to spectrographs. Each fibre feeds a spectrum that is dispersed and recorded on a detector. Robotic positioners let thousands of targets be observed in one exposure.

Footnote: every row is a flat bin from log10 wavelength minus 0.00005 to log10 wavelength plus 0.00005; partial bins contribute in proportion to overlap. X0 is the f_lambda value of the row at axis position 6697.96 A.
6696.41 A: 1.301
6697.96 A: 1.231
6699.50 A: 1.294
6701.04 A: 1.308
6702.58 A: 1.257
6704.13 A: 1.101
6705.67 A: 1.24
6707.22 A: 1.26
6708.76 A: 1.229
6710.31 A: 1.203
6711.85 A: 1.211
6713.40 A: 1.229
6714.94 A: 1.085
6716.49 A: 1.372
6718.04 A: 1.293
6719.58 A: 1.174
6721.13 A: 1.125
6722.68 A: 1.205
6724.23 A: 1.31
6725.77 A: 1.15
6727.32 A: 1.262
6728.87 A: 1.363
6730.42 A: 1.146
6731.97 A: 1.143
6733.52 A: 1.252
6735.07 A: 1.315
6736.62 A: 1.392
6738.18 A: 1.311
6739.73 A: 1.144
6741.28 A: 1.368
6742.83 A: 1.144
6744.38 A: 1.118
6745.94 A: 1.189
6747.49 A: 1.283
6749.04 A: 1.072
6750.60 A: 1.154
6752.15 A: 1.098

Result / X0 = 1.231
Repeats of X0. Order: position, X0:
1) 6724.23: 1.31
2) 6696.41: 1.301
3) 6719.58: 1.174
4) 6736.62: 1.392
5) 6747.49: 1.283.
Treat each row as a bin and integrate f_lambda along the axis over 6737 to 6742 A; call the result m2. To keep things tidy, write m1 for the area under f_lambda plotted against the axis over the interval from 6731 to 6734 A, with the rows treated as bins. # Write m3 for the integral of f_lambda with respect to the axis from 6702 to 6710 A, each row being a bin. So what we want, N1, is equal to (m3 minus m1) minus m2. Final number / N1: -0.3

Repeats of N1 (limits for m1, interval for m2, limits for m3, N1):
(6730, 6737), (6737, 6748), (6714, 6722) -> -12.5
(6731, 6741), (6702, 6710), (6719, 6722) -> -18.9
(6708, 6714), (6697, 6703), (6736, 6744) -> -4.9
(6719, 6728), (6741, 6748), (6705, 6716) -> -6.0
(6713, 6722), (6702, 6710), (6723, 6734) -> -7.1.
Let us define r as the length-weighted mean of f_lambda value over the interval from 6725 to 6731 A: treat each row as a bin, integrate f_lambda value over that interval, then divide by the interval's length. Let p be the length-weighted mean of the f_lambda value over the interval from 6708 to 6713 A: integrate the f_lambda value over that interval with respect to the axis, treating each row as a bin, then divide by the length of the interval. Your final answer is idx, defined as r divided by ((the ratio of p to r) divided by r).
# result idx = 1.55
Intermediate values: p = 1.21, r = 1.23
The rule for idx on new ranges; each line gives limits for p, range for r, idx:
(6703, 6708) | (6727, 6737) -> 1.67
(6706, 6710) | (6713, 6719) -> 1.56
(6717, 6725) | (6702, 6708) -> 1.45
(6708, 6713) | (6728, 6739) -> 1.70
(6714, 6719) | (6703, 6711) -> 1.41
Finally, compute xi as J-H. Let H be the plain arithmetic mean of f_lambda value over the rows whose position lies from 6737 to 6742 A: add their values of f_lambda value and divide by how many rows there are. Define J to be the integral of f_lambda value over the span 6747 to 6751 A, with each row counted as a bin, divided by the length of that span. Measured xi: -0.11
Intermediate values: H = 1.27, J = 1.16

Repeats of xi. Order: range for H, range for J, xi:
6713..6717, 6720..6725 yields -0.02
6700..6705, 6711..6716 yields -0.03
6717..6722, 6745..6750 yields -0.02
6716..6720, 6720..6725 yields -0.07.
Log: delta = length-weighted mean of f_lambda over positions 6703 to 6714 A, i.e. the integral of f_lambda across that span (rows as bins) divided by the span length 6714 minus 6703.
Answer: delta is 1.21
